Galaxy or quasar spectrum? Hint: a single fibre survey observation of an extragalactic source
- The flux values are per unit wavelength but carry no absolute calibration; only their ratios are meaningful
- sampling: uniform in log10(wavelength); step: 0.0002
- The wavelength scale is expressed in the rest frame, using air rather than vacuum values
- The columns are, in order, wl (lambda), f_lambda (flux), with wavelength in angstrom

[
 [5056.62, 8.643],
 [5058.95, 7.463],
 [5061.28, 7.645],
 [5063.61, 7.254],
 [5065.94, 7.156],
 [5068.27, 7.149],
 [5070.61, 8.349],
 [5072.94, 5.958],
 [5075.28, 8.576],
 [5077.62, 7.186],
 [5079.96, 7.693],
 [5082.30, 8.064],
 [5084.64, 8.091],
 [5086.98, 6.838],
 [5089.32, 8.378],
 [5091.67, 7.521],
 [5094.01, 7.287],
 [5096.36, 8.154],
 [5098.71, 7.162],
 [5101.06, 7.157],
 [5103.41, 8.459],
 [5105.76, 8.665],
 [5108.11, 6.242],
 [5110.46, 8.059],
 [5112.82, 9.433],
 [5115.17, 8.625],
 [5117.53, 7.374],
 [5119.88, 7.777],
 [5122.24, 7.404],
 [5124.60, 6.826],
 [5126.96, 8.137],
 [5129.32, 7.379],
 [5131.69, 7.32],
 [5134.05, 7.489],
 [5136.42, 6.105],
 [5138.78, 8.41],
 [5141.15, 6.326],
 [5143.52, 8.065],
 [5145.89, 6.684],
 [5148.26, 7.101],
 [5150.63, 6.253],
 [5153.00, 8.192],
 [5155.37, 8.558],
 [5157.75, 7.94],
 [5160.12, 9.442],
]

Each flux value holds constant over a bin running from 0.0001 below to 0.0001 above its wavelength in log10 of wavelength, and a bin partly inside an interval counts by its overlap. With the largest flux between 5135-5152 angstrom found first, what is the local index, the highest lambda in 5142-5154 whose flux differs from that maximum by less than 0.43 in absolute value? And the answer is 5153.00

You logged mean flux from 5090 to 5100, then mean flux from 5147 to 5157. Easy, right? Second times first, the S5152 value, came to 57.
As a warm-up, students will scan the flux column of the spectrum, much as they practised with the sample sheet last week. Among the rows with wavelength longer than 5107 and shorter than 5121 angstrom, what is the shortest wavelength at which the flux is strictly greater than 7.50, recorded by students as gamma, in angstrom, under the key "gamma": 5110.46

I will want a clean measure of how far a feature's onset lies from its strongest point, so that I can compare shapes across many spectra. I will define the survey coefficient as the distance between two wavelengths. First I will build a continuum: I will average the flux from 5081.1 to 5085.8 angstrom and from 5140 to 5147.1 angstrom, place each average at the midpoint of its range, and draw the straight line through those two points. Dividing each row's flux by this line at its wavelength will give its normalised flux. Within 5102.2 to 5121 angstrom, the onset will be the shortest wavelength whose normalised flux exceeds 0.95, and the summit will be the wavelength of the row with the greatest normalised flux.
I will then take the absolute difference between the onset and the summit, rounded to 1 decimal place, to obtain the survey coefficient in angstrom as 9.4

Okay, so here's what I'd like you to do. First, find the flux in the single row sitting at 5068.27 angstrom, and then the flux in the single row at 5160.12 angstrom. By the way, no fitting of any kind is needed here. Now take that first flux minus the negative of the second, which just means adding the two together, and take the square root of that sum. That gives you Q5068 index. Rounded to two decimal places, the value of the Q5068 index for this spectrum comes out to 4.07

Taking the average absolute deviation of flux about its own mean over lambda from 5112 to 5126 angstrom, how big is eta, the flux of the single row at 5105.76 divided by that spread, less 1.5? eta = 10.1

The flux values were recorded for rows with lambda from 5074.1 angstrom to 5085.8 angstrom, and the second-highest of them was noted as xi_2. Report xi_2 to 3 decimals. 8.091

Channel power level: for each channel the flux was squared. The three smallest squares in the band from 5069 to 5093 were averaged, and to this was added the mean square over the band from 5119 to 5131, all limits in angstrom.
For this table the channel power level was 101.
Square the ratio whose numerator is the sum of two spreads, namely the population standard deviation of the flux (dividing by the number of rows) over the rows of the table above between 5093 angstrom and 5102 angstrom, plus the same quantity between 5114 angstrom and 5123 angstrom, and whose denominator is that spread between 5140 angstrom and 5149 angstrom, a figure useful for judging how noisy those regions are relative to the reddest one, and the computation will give 2.0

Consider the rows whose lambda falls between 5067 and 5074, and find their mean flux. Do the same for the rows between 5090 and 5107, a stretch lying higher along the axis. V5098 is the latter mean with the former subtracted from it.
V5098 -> 0.6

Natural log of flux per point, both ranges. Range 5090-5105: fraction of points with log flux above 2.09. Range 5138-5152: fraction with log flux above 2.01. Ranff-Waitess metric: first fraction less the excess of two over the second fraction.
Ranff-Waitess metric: -1.33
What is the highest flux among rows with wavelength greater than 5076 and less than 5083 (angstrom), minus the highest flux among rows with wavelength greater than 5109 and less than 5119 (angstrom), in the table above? -1.4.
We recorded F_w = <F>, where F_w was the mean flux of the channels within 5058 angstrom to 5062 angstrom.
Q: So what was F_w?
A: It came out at 7.55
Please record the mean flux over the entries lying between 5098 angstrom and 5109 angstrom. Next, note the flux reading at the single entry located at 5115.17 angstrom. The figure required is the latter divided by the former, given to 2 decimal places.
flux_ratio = 1.14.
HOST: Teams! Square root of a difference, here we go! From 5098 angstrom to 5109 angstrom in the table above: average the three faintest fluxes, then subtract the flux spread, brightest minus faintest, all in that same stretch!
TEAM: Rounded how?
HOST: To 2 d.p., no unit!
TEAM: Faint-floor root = 2.10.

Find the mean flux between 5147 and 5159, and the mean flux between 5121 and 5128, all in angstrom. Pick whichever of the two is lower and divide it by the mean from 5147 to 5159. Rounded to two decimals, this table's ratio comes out 0.98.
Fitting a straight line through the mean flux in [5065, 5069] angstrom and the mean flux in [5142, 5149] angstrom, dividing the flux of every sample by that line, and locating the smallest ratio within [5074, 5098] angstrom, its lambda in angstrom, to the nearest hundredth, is 5086.98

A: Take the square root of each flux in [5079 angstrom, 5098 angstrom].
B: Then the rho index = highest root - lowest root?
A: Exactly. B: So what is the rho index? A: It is 0.28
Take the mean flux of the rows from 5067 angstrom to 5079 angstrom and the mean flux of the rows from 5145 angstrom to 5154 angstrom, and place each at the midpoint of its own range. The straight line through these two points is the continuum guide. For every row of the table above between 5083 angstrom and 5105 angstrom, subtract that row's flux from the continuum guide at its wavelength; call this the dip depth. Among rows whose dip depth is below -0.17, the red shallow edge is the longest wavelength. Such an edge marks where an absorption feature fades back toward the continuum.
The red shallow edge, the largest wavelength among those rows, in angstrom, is 5103.41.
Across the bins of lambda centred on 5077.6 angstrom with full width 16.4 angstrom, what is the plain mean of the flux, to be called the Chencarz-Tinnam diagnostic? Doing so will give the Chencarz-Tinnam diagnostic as 7.7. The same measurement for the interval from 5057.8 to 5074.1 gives 7.3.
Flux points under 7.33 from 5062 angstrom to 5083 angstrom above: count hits 5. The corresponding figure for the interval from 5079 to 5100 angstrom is 3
